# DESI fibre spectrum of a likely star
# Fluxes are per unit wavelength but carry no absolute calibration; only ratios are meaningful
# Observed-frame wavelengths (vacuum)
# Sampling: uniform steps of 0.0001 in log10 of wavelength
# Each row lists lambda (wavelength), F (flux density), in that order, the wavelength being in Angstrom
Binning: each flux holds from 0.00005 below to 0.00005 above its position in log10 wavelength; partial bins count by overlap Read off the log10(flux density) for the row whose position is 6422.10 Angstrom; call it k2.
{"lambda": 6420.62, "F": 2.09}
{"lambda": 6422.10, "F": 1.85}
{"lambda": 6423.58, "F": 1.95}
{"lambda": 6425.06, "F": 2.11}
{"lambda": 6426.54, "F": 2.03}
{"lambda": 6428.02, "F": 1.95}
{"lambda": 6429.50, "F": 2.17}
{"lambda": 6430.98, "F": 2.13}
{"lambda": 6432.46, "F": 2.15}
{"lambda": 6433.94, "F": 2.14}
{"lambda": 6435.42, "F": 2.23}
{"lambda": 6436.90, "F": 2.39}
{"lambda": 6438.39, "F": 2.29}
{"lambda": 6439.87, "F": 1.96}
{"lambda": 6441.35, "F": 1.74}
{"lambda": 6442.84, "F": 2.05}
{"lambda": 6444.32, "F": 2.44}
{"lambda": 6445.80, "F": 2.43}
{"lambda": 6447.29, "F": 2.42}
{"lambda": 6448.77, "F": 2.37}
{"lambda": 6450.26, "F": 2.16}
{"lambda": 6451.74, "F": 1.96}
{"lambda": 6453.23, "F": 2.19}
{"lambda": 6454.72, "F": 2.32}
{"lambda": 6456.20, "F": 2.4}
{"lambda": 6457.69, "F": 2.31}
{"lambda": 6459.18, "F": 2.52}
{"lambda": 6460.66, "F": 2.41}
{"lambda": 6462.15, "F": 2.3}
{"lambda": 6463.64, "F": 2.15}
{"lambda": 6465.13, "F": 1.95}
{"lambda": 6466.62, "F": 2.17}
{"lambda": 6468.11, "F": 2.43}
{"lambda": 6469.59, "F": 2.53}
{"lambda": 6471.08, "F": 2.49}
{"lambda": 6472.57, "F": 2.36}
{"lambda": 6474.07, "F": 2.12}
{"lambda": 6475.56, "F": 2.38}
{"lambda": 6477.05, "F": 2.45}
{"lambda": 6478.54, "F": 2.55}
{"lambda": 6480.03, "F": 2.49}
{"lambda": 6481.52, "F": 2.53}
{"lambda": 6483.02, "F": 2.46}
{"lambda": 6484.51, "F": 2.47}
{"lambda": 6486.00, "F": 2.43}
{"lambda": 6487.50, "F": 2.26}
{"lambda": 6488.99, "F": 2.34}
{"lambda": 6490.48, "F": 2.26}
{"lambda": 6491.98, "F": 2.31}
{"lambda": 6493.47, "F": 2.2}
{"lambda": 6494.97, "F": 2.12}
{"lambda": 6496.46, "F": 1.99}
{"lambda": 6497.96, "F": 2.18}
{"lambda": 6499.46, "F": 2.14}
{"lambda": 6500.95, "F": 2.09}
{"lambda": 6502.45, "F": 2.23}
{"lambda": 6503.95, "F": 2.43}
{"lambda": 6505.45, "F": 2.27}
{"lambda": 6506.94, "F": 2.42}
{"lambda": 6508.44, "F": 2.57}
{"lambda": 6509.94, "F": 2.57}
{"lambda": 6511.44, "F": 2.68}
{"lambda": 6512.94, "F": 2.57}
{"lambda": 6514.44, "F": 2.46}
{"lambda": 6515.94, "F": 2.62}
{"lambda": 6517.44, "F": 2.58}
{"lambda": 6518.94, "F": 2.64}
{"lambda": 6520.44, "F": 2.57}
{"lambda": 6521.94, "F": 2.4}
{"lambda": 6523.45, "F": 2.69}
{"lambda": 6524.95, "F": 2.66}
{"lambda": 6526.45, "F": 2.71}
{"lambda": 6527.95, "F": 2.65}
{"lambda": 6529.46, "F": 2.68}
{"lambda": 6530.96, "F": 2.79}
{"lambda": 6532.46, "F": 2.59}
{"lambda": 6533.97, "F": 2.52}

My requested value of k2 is 0.27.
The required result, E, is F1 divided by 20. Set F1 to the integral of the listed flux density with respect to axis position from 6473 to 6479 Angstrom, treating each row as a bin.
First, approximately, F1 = 14.2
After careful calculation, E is 0.71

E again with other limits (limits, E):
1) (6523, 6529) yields 0.80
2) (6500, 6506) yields 0.68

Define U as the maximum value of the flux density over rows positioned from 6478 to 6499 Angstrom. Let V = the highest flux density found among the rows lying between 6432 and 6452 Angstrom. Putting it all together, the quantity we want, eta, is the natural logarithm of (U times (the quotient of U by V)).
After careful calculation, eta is 0.98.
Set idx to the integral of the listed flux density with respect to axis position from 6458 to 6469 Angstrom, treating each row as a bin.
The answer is 25.1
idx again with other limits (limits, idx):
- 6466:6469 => 7.0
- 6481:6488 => 17.0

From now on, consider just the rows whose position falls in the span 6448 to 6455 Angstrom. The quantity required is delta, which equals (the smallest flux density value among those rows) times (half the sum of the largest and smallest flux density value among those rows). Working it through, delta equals 4.2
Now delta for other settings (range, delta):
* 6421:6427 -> 3.7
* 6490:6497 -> 4.3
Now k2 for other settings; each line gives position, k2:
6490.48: 0.35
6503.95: 0.39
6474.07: 0.33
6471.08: 0.40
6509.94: 0.41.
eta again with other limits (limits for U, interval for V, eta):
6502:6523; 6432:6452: 1.08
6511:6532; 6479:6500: 1.12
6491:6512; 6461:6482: 1.04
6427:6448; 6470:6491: 0.85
